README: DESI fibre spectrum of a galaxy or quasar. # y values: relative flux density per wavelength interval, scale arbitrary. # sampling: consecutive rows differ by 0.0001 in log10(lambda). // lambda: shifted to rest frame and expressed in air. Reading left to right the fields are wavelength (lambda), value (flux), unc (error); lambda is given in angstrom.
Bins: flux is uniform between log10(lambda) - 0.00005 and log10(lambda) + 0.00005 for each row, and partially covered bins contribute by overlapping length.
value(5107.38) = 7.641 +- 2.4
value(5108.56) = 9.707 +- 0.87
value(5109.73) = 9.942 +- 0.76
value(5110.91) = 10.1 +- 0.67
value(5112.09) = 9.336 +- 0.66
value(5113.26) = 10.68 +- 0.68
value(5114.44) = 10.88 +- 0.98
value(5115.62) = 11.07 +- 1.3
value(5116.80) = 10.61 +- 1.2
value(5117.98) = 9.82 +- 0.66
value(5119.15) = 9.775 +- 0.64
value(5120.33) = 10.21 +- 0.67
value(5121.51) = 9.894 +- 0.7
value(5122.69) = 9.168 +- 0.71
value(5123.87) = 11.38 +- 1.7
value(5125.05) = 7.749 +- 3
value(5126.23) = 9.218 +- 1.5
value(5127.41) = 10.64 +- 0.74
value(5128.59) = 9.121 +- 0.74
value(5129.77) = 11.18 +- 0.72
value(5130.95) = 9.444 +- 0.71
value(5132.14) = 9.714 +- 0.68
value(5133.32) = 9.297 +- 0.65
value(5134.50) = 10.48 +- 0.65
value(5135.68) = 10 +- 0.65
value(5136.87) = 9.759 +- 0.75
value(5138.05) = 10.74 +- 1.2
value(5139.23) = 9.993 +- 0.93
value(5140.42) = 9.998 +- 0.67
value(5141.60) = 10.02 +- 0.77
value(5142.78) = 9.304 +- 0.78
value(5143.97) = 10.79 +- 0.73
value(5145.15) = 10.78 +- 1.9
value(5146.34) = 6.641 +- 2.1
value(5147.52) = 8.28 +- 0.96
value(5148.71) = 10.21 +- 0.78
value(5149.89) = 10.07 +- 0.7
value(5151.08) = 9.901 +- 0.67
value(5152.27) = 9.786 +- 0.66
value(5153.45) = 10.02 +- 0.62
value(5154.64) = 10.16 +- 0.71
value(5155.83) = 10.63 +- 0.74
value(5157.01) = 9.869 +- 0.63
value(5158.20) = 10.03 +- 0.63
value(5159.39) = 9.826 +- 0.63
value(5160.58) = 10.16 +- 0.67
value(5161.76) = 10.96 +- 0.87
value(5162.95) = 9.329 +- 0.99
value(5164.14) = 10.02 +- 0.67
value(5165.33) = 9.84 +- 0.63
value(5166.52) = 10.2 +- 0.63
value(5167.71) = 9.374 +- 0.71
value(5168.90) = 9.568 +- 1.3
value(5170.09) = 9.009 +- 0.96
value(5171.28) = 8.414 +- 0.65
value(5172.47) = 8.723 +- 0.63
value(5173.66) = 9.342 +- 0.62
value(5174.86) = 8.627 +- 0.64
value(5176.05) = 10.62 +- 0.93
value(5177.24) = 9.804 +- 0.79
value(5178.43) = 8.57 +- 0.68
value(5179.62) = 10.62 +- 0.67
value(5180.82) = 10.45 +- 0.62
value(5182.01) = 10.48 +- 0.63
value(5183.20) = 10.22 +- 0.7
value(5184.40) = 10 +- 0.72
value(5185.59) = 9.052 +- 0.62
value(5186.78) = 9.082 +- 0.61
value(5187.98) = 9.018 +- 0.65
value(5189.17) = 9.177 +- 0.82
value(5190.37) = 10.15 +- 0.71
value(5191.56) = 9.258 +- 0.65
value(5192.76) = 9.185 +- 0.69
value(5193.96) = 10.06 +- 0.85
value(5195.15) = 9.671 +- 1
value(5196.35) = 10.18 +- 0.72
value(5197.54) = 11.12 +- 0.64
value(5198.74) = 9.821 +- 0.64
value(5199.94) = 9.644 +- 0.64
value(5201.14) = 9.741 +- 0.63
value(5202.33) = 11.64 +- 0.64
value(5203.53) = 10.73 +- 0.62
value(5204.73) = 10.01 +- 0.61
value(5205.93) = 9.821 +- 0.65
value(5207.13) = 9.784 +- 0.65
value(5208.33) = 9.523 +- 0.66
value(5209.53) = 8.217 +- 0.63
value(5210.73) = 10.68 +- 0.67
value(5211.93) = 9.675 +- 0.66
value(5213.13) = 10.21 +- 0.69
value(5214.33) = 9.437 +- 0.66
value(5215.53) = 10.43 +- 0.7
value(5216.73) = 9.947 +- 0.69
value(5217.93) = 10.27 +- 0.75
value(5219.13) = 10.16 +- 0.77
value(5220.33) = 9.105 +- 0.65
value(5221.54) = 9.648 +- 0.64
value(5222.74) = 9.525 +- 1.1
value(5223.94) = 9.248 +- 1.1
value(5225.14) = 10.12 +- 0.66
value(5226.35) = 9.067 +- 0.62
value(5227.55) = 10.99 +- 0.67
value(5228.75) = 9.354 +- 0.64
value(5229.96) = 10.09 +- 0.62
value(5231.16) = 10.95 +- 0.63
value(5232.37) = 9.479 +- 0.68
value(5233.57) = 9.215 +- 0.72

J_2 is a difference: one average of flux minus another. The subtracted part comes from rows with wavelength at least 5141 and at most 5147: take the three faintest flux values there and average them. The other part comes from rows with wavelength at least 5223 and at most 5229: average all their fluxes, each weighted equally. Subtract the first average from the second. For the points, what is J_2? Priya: 1.1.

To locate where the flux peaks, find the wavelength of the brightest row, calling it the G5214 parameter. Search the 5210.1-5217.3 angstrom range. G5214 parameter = 5210.73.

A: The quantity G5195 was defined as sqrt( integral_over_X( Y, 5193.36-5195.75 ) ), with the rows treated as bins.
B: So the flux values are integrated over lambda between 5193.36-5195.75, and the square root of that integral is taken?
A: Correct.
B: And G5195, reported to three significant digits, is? 4.86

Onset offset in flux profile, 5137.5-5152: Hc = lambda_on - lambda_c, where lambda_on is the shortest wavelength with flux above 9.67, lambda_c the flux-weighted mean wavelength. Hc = -6.4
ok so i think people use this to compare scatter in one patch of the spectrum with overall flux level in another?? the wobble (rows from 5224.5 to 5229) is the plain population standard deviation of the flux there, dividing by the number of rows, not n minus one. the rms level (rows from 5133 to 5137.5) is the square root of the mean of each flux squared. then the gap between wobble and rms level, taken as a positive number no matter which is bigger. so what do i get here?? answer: 9.1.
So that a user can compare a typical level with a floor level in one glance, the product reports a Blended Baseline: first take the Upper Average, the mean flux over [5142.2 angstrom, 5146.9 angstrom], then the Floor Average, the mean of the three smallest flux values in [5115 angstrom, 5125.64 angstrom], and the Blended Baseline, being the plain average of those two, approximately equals 9.1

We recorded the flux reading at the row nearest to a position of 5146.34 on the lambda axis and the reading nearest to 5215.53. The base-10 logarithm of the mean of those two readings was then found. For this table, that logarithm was 0.93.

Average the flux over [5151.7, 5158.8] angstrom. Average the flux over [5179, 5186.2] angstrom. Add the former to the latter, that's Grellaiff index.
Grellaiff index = 20.2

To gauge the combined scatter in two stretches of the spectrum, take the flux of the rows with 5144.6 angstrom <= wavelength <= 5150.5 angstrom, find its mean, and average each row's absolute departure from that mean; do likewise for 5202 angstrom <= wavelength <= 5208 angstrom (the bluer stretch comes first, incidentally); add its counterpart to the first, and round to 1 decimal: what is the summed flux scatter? 2.0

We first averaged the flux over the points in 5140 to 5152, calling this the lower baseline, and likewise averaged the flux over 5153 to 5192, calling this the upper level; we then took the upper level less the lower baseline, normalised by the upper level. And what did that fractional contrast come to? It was 0.012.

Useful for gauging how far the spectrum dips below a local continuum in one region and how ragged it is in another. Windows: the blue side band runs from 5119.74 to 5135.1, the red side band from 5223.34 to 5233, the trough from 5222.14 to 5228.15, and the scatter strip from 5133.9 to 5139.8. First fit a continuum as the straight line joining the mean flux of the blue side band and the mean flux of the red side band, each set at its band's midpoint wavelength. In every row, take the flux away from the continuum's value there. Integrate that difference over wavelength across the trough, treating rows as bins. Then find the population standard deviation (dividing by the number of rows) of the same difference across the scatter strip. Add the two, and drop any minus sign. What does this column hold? 1.08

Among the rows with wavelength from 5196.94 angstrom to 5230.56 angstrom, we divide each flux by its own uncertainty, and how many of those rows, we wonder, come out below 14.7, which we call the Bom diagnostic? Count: 12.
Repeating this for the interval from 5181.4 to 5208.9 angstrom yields 12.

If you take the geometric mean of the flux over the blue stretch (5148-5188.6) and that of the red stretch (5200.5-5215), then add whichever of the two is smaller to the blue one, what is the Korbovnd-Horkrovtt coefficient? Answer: 19.5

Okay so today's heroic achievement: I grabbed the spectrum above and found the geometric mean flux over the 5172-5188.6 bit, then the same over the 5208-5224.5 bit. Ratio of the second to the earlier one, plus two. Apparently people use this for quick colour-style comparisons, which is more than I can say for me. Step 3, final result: 3.01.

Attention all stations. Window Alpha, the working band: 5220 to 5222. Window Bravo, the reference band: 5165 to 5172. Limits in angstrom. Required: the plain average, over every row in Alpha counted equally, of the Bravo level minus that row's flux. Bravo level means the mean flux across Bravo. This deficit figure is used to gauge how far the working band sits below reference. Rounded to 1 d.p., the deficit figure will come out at 0.0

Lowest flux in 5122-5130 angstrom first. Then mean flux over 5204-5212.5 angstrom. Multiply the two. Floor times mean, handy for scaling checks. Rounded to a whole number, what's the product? 75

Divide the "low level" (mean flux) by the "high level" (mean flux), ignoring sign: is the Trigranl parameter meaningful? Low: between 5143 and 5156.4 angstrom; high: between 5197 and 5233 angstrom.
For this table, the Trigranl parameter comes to 0.98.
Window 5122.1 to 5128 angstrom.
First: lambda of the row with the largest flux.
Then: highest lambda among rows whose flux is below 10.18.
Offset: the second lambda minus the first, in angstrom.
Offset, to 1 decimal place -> 2.4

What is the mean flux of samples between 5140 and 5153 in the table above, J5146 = 9.62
